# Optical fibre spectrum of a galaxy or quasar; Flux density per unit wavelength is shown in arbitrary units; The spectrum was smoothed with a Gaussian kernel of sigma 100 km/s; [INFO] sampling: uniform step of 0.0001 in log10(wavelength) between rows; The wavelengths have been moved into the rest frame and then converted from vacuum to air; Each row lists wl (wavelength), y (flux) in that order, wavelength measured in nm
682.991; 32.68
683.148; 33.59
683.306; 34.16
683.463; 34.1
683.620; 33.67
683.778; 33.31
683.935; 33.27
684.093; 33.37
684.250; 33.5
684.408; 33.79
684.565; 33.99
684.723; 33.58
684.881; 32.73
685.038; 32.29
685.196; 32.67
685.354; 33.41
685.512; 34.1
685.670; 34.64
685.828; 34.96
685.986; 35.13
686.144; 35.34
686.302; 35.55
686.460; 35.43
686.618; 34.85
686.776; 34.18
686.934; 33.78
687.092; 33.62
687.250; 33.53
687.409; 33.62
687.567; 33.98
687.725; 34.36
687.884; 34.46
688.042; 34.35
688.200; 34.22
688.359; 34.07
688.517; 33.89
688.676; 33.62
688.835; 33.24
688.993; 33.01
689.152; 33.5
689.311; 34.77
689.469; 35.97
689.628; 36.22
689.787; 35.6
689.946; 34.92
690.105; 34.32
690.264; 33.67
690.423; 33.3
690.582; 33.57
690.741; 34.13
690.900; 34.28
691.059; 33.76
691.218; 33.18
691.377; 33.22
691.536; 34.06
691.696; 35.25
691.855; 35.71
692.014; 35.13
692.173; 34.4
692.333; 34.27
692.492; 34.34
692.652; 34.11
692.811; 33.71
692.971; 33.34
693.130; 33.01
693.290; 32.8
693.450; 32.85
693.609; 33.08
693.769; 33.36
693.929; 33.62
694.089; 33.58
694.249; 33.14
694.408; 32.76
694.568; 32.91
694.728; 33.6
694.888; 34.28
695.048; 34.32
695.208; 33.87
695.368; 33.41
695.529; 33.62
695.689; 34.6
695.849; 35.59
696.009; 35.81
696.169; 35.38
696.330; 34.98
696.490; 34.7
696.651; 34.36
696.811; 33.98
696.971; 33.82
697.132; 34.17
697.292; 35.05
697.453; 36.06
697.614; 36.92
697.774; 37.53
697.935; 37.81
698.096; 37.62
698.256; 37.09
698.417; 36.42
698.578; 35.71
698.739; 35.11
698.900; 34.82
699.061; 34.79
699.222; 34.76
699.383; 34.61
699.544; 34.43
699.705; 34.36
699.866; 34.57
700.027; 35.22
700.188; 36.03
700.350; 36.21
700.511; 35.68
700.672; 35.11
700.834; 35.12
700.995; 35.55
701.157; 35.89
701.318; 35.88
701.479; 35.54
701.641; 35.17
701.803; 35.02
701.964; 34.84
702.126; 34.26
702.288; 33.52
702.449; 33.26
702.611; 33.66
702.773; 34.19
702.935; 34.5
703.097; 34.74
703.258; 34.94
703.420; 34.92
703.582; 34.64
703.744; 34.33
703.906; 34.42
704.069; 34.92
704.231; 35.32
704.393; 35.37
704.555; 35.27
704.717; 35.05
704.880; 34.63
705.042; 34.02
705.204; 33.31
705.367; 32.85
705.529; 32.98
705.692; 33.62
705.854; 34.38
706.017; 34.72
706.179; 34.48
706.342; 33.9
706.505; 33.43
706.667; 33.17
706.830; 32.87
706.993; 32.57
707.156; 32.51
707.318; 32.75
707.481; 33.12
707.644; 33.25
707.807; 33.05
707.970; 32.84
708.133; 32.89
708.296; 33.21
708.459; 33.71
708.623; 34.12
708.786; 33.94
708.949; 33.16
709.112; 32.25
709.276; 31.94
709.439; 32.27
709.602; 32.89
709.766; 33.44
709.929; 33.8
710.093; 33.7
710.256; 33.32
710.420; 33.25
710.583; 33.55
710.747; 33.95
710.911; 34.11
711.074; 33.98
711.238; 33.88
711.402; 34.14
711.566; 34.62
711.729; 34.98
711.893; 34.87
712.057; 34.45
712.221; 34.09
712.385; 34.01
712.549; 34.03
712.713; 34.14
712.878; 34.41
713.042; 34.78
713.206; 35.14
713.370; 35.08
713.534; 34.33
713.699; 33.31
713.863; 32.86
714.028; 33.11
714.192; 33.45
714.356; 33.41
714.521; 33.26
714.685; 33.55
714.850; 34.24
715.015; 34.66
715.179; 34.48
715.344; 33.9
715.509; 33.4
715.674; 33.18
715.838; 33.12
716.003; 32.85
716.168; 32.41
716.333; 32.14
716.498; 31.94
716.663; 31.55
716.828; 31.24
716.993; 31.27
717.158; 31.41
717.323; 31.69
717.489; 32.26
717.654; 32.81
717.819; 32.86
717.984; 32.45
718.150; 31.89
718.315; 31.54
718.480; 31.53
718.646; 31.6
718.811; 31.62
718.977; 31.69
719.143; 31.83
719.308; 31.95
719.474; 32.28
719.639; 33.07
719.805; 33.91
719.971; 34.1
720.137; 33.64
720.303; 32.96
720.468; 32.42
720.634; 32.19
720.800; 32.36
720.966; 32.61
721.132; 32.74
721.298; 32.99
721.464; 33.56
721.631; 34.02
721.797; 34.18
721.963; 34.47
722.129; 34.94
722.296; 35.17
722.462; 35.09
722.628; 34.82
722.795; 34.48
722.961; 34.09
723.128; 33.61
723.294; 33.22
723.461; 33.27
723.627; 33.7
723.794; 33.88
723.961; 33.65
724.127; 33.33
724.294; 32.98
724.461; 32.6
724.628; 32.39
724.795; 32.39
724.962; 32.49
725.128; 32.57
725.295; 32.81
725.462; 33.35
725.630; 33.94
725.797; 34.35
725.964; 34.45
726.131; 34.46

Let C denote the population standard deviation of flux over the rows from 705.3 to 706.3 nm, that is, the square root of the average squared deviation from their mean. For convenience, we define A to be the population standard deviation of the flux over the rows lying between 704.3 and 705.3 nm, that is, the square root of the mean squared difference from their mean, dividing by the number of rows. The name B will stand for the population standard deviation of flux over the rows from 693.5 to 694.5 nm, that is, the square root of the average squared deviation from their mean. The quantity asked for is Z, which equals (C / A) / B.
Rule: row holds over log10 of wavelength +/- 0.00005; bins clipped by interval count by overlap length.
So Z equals 3.3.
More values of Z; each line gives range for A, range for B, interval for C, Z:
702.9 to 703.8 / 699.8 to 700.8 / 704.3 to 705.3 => 6.0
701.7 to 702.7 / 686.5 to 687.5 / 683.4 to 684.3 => 0.9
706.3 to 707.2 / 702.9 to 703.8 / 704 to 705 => 2.4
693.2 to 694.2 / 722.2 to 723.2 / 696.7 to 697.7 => 6.3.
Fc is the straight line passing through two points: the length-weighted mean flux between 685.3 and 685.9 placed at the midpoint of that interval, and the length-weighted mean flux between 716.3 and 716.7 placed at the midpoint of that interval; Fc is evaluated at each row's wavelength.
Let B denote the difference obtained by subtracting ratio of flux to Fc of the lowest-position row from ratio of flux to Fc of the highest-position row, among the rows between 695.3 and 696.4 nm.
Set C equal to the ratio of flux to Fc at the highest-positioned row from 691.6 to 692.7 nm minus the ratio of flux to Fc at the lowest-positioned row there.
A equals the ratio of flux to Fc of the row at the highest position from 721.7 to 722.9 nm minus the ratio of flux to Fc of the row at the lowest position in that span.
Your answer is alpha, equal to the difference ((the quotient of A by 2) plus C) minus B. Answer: -0.075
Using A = 0.01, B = 0.05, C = -0.03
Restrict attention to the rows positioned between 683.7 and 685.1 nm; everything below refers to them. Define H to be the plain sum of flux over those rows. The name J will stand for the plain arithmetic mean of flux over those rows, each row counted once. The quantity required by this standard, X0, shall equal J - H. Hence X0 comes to -267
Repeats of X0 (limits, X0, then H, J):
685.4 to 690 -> -964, 999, 34.4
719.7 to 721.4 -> -297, 330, 33.0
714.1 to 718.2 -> -787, 819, 32.8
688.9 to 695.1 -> -1291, 1325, 34.0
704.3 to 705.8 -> -273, 307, 34.1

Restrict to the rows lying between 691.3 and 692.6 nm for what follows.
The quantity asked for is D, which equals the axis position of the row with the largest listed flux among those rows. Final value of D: 691.855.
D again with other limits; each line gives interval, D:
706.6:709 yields 708.623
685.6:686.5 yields 686.302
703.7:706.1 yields 704.393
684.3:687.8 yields 686.302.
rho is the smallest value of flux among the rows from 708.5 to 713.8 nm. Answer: 31.94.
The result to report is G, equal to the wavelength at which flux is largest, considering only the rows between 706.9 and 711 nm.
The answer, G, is 708.623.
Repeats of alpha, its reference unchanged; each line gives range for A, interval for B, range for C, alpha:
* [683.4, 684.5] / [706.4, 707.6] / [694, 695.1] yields 0.028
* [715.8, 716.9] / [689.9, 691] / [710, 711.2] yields 0.000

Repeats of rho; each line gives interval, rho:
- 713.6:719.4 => 31.24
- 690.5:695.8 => 32.76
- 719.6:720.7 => 32.19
